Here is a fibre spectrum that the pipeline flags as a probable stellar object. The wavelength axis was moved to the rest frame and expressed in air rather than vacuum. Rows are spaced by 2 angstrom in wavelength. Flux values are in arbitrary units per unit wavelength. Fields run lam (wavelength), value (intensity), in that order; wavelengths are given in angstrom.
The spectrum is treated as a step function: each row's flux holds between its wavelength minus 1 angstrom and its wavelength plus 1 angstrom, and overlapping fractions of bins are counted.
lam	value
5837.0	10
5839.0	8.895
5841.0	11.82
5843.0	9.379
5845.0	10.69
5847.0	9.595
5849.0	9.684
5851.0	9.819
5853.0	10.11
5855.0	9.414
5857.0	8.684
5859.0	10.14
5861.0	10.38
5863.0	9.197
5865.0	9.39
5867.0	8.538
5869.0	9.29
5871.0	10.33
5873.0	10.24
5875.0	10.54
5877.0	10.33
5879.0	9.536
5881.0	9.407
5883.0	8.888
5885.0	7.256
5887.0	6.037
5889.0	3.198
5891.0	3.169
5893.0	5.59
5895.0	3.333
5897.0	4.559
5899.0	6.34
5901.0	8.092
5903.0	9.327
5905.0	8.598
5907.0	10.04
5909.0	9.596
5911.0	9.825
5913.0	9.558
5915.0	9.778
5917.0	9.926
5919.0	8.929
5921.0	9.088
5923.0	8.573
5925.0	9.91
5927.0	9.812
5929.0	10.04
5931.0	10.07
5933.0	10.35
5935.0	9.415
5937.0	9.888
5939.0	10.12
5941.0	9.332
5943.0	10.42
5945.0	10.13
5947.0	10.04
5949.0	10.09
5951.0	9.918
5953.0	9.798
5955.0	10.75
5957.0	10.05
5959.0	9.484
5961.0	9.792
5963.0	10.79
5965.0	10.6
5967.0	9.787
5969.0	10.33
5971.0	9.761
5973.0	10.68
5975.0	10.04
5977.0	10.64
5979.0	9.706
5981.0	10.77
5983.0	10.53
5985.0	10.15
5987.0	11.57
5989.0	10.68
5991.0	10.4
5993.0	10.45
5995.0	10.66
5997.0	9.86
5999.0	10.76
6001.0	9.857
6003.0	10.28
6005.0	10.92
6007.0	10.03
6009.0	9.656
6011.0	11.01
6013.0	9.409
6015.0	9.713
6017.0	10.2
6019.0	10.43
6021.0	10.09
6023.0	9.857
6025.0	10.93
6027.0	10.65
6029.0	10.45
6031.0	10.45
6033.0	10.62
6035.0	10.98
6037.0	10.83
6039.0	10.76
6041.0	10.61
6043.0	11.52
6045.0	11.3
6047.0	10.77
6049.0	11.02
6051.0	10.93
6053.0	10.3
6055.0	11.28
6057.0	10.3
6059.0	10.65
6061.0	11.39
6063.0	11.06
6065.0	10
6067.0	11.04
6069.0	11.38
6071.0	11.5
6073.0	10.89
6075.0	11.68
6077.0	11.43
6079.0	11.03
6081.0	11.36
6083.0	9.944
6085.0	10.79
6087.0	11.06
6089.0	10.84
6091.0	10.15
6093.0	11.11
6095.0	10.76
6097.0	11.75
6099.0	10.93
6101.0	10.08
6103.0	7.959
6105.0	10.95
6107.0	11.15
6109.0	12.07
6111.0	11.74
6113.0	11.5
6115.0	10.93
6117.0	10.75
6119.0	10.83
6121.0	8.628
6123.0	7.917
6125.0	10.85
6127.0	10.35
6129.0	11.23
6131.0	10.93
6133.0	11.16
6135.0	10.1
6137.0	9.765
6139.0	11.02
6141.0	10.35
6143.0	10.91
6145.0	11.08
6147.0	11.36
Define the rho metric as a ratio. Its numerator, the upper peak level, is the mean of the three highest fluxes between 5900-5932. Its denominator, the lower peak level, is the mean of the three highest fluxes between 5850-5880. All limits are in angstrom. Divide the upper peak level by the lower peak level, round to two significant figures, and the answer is 0.96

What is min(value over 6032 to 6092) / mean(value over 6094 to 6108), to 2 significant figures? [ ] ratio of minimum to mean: 0.95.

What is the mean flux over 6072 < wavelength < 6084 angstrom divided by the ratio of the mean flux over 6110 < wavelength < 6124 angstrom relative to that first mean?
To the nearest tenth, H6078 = 11.8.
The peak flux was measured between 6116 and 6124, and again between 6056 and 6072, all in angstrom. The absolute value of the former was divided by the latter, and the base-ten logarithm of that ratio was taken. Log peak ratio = -0.03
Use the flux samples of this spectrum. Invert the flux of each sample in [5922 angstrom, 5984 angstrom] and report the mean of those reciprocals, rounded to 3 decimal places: 0.100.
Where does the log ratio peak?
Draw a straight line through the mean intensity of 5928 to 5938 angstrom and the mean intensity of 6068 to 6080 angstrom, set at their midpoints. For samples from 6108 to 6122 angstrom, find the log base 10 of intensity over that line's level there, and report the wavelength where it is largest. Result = 6109.0 angstrom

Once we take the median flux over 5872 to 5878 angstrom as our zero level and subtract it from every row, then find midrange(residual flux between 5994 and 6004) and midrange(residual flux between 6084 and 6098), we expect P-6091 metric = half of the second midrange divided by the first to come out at -14.4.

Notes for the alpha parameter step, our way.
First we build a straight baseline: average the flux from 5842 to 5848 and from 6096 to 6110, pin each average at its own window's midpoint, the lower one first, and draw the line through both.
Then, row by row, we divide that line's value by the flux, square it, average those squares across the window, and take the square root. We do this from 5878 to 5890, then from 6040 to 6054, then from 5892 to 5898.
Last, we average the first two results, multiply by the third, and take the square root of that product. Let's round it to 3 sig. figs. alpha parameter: 1.80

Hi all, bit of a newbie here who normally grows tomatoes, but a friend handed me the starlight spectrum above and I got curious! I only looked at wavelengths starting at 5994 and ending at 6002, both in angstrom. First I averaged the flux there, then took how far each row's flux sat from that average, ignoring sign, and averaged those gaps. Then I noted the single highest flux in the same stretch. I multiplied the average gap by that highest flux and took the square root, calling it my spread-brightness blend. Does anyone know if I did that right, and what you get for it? 2.14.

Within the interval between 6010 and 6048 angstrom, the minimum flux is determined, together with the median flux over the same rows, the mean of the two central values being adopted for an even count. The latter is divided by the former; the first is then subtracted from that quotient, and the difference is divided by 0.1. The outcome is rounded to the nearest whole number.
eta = -83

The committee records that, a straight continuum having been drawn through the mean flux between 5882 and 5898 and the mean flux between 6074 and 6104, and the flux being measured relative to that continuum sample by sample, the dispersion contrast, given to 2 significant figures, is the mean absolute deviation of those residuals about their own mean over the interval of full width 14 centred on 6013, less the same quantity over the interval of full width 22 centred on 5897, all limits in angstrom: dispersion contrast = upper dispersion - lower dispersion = -1.5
